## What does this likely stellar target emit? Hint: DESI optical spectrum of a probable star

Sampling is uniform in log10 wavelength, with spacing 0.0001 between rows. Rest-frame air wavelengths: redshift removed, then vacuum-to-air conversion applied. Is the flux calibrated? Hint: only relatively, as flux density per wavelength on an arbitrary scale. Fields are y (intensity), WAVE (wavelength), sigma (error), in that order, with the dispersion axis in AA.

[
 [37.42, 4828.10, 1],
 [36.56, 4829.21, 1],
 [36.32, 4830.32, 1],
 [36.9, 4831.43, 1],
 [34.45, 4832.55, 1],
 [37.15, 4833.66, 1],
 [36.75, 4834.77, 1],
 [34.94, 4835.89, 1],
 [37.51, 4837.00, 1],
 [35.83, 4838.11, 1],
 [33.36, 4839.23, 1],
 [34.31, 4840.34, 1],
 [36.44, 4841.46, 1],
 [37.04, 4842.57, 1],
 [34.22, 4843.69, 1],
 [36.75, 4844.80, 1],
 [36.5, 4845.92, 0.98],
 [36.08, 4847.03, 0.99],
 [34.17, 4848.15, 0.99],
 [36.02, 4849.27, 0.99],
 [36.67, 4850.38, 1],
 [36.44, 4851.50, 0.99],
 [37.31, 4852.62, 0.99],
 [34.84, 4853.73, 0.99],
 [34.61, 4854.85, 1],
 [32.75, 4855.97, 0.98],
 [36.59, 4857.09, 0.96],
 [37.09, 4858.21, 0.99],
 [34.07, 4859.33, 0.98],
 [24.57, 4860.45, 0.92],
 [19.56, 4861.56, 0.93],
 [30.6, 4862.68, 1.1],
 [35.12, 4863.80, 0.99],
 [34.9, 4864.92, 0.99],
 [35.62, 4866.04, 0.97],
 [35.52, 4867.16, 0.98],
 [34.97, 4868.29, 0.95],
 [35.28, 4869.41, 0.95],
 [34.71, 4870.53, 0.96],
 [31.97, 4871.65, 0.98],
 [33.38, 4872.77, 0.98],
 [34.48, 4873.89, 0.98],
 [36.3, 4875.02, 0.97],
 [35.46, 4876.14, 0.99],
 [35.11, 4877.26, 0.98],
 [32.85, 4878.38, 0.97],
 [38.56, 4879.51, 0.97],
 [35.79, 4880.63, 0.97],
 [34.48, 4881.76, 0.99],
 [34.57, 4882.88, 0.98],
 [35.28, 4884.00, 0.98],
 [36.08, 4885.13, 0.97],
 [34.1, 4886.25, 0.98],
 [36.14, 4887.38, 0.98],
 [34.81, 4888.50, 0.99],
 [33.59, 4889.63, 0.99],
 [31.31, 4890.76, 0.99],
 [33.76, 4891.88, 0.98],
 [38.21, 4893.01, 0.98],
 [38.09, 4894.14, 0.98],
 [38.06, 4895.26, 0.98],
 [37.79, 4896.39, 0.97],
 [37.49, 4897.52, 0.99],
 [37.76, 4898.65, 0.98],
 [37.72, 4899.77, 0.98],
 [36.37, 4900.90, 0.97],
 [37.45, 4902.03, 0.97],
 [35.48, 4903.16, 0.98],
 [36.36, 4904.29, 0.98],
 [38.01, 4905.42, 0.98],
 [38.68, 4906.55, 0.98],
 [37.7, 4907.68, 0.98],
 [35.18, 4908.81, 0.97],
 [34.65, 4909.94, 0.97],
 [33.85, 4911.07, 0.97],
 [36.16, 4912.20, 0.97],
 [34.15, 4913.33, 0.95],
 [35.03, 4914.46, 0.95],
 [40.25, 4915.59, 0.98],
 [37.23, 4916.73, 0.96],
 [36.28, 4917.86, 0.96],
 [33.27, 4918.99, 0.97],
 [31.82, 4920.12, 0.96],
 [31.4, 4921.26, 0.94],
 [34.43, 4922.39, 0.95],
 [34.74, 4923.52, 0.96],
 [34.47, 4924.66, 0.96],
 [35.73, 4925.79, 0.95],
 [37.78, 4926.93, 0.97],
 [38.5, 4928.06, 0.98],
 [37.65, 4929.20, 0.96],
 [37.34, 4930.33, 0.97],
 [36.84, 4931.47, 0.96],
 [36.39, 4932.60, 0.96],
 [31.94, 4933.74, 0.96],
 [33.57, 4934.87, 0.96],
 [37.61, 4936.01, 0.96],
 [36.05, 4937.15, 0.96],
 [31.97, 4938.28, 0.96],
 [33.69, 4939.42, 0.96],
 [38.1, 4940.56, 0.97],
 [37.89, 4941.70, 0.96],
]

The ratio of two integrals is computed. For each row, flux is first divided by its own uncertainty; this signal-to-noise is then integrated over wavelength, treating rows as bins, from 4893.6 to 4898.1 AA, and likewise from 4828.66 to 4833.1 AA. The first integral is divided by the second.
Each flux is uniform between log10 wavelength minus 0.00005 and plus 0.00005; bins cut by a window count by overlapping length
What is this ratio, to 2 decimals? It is 1.09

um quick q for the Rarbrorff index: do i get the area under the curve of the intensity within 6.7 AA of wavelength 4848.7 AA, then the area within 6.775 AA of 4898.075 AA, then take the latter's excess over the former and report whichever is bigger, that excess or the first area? 481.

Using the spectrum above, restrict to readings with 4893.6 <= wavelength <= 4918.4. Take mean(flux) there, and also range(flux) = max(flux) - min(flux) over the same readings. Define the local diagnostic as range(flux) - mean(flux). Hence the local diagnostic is -30.4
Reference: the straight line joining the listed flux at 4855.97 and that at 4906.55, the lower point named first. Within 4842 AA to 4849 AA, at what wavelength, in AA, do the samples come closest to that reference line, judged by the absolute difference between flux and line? 4848.15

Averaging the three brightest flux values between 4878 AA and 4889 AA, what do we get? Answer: 36.9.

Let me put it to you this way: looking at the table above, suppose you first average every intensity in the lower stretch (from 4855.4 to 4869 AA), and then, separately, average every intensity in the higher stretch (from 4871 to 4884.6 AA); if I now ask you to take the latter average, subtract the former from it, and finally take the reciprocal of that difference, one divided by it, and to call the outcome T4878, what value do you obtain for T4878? 0.45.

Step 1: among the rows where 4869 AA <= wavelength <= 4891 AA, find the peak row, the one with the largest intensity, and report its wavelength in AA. 4879.51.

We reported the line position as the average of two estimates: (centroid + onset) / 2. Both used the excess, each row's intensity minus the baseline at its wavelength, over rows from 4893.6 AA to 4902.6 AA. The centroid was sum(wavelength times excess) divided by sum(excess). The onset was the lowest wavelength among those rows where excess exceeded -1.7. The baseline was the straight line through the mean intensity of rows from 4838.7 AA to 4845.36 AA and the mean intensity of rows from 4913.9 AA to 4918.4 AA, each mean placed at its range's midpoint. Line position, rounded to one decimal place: 4895.5 AA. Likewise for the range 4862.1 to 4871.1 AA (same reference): 4864.5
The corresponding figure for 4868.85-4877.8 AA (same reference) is 4871.0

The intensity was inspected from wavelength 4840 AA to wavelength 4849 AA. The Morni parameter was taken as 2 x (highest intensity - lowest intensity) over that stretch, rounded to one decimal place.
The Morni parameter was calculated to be 5.7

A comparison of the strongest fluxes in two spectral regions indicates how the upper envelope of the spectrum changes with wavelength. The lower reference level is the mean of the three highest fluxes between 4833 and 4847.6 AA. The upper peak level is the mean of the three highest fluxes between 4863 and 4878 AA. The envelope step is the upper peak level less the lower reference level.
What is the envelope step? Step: -1.42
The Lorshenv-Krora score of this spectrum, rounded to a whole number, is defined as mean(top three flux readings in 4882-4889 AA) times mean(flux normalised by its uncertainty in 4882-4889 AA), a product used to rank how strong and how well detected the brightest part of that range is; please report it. 1286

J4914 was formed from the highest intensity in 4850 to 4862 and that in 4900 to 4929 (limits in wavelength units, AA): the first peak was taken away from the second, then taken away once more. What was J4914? -34.4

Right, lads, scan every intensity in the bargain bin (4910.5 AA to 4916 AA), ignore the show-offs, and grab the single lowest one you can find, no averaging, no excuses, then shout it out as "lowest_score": 33.85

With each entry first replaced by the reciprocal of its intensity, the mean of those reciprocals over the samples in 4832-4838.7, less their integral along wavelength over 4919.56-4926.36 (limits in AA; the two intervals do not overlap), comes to -0.174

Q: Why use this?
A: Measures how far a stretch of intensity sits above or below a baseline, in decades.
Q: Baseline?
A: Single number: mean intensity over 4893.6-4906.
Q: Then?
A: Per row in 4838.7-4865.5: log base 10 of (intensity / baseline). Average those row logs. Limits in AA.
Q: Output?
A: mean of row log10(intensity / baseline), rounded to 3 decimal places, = -0.042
